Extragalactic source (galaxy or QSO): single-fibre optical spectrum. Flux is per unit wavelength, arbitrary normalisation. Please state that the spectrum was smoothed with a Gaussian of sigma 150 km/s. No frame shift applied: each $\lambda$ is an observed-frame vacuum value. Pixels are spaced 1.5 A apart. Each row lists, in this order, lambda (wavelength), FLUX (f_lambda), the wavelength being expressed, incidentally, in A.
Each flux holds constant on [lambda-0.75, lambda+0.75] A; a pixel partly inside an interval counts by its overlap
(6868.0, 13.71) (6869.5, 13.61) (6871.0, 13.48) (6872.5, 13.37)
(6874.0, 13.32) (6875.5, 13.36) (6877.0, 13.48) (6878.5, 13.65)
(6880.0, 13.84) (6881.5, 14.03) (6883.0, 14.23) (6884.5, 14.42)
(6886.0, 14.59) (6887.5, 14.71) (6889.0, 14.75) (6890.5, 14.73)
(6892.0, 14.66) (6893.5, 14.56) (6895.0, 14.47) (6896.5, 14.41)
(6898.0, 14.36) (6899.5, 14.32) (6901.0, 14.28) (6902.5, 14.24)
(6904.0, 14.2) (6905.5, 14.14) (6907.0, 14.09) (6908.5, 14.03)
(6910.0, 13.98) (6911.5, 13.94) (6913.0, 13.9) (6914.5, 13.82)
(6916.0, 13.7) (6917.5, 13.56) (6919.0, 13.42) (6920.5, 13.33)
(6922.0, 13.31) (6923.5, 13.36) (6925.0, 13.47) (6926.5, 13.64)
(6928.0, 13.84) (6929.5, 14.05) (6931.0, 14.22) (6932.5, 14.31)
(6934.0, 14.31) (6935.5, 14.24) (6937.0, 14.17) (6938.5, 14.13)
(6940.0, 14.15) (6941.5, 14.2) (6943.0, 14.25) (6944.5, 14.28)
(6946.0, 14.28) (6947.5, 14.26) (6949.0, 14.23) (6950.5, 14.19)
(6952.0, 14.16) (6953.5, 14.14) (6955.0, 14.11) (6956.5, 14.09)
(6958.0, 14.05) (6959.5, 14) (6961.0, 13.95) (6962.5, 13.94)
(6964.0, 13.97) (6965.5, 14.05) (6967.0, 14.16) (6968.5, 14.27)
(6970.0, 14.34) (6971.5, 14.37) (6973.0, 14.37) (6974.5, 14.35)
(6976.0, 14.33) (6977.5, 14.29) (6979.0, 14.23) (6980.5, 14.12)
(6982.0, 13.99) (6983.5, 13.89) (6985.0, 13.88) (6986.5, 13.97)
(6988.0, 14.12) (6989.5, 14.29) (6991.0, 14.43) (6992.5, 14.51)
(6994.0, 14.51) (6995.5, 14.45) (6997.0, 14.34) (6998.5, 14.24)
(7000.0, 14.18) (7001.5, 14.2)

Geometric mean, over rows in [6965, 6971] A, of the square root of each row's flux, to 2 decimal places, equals 3.77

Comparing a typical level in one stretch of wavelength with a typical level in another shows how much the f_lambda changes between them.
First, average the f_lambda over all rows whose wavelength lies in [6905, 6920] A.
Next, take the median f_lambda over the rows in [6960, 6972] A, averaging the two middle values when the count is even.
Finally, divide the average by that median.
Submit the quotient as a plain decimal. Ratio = 0.98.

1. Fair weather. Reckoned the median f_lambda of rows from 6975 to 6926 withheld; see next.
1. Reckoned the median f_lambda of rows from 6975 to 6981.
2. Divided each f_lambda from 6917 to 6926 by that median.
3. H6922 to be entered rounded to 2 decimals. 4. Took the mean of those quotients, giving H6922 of 0.94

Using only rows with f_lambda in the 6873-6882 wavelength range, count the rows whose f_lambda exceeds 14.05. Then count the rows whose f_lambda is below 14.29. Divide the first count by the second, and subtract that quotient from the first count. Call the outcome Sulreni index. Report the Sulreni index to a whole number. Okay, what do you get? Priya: 0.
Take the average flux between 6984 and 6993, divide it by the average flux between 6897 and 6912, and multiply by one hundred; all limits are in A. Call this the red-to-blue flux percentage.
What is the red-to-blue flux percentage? 100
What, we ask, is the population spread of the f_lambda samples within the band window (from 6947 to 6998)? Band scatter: 0.18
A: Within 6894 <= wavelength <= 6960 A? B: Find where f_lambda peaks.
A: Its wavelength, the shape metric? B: 6895.0 A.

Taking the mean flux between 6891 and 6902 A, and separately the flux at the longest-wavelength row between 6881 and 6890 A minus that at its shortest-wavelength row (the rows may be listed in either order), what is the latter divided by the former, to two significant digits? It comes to 0.050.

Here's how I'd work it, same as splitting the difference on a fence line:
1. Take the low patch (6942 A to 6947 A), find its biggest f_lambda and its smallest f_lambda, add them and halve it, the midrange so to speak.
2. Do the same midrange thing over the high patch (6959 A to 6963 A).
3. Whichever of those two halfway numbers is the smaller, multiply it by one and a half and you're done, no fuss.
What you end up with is 21.0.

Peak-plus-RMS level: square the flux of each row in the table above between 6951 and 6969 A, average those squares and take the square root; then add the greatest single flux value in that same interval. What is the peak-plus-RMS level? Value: 28.3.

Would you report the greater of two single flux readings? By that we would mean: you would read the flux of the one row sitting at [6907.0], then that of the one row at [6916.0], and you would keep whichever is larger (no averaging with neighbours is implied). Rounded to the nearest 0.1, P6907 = 14.1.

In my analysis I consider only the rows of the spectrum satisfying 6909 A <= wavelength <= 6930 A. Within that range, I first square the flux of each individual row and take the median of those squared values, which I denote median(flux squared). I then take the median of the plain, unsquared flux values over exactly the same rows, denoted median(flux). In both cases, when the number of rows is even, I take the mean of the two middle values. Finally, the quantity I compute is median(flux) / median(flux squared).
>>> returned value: 0.0732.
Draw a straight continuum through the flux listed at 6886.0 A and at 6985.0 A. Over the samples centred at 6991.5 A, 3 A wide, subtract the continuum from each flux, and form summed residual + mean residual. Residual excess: 1.9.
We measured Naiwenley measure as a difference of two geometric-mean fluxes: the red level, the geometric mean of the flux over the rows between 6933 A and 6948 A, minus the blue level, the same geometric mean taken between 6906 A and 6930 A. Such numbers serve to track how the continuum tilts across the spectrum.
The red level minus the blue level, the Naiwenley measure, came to 0.51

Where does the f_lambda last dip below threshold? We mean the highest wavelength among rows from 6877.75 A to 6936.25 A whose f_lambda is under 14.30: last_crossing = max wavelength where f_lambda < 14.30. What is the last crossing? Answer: 6935.5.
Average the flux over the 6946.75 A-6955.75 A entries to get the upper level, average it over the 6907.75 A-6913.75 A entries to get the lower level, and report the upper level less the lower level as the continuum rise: 0.22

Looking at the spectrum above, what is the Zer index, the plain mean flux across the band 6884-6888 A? 14.6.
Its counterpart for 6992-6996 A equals 14.5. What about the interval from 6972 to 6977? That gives 14.3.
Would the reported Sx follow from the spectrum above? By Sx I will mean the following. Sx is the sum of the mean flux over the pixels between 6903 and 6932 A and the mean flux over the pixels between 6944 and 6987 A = 27.9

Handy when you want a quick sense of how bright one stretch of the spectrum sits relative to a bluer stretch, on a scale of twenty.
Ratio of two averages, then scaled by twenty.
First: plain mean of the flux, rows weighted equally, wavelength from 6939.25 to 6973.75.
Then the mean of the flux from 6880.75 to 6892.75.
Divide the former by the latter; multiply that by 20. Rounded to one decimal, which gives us 19.5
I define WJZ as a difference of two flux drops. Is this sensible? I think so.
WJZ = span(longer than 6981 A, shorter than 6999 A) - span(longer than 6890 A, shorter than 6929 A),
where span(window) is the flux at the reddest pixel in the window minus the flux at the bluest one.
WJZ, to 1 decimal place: 1.1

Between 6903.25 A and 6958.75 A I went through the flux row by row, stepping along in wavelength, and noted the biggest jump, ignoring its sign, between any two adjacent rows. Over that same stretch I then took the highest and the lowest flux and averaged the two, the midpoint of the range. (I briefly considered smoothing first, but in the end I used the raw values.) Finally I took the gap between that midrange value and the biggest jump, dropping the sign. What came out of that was 13.60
